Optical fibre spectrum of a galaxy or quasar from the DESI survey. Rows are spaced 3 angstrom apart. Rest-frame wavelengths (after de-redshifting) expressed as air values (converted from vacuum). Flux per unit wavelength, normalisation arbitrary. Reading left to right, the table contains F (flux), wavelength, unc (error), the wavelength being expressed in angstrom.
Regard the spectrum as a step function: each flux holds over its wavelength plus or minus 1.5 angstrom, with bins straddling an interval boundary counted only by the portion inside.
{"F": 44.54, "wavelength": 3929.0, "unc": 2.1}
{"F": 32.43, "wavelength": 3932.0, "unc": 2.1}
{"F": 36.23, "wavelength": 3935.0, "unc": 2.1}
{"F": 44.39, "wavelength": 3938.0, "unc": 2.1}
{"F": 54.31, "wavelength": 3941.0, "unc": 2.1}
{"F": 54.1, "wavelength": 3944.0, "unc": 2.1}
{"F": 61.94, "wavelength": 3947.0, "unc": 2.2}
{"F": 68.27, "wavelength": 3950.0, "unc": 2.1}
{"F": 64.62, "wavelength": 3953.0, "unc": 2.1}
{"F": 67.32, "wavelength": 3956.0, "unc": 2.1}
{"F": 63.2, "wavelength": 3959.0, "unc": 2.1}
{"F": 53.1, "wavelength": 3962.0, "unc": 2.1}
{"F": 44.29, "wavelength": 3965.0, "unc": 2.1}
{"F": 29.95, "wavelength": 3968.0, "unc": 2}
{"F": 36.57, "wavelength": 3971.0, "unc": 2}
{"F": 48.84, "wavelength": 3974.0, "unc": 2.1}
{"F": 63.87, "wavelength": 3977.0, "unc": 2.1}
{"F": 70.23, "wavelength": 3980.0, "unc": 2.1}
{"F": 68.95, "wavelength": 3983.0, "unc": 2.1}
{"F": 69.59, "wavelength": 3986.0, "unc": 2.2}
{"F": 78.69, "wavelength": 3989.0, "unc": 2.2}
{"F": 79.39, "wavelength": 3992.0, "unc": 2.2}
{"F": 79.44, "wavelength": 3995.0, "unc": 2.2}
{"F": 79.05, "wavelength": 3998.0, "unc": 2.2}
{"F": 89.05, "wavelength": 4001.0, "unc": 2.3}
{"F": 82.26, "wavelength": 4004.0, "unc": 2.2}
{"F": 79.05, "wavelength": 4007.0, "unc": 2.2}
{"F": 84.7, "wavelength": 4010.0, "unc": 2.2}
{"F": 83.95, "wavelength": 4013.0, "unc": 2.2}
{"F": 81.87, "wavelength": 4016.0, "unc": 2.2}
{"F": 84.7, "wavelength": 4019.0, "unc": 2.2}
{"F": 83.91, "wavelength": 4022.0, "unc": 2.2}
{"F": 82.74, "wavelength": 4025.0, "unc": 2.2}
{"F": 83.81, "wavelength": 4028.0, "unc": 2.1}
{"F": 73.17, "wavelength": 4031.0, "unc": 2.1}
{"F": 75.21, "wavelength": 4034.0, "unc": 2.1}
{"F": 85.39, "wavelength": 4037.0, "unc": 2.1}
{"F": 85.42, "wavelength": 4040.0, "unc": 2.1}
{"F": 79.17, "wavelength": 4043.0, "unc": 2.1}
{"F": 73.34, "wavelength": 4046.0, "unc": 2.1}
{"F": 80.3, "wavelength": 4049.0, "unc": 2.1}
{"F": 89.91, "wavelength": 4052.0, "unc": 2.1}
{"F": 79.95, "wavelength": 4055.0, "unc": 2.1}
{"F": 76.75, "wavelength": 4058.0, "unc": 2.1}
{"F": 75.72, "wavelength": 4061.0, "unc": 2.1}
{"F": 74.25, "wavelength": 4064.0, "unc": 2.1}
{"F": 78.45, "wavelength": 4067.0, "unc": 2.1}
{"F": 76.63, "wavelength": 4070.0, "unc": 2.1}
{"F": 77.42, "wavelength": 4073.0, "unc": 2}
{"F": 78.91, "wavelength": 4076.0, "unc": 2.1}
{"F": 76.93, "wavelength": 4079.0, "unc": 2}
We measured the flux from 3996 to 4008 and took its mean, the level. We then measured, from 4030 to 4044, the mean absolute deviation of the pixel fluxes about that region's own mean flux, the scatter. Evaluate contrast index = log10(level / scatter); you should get 1.25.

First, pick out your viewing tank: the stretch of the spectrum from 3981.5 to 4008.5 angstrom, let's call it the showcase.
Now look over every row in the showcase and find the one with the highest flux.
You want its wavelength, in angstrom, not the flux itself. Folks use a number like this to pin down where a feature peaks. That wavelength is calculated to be 4001.0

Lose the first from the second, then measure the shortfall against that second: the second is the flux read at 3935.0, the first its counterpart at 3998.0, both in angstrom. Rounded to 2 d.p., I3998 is -1.18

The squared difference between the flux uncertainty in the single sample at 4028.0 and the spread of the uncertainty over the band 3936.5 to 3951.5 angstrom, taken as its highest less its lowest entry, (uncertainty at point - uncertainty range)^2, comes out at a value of 4.00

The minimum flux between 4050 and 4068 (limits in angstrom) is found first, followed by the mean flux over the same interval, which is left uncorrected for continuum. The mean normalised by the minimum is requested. 1.07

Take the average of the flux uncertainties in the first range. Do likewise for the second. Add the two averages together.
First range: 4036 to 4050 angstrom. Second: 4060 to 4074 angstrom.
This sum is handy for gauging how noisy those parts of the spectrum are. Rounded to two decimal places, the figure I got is 4.18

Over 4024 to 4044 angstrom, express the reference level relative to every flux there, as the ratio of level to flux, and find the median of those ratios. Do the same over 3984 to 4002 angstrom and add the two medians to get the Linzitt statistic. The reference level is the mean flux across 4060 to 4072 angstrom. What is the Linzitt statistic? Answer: 1.9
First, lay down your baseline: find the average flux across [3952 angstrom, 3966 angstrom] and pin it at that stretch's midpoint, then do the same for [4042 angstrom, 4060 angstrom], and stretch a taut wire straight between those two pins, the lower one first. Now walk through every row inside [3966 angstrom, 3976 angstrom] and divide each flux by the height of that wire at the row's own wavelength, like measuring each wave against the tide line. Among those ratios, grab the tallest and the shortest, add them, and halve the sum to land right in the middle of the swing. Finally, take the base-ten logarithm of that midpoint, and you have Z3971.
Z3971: -0.19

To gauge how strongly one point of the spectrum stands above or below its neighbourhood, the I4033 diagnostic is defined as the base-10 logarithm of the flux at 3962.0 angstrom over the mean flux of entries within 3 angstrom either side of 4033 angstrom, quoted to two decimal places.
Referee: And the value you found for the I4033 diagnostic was -0.15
